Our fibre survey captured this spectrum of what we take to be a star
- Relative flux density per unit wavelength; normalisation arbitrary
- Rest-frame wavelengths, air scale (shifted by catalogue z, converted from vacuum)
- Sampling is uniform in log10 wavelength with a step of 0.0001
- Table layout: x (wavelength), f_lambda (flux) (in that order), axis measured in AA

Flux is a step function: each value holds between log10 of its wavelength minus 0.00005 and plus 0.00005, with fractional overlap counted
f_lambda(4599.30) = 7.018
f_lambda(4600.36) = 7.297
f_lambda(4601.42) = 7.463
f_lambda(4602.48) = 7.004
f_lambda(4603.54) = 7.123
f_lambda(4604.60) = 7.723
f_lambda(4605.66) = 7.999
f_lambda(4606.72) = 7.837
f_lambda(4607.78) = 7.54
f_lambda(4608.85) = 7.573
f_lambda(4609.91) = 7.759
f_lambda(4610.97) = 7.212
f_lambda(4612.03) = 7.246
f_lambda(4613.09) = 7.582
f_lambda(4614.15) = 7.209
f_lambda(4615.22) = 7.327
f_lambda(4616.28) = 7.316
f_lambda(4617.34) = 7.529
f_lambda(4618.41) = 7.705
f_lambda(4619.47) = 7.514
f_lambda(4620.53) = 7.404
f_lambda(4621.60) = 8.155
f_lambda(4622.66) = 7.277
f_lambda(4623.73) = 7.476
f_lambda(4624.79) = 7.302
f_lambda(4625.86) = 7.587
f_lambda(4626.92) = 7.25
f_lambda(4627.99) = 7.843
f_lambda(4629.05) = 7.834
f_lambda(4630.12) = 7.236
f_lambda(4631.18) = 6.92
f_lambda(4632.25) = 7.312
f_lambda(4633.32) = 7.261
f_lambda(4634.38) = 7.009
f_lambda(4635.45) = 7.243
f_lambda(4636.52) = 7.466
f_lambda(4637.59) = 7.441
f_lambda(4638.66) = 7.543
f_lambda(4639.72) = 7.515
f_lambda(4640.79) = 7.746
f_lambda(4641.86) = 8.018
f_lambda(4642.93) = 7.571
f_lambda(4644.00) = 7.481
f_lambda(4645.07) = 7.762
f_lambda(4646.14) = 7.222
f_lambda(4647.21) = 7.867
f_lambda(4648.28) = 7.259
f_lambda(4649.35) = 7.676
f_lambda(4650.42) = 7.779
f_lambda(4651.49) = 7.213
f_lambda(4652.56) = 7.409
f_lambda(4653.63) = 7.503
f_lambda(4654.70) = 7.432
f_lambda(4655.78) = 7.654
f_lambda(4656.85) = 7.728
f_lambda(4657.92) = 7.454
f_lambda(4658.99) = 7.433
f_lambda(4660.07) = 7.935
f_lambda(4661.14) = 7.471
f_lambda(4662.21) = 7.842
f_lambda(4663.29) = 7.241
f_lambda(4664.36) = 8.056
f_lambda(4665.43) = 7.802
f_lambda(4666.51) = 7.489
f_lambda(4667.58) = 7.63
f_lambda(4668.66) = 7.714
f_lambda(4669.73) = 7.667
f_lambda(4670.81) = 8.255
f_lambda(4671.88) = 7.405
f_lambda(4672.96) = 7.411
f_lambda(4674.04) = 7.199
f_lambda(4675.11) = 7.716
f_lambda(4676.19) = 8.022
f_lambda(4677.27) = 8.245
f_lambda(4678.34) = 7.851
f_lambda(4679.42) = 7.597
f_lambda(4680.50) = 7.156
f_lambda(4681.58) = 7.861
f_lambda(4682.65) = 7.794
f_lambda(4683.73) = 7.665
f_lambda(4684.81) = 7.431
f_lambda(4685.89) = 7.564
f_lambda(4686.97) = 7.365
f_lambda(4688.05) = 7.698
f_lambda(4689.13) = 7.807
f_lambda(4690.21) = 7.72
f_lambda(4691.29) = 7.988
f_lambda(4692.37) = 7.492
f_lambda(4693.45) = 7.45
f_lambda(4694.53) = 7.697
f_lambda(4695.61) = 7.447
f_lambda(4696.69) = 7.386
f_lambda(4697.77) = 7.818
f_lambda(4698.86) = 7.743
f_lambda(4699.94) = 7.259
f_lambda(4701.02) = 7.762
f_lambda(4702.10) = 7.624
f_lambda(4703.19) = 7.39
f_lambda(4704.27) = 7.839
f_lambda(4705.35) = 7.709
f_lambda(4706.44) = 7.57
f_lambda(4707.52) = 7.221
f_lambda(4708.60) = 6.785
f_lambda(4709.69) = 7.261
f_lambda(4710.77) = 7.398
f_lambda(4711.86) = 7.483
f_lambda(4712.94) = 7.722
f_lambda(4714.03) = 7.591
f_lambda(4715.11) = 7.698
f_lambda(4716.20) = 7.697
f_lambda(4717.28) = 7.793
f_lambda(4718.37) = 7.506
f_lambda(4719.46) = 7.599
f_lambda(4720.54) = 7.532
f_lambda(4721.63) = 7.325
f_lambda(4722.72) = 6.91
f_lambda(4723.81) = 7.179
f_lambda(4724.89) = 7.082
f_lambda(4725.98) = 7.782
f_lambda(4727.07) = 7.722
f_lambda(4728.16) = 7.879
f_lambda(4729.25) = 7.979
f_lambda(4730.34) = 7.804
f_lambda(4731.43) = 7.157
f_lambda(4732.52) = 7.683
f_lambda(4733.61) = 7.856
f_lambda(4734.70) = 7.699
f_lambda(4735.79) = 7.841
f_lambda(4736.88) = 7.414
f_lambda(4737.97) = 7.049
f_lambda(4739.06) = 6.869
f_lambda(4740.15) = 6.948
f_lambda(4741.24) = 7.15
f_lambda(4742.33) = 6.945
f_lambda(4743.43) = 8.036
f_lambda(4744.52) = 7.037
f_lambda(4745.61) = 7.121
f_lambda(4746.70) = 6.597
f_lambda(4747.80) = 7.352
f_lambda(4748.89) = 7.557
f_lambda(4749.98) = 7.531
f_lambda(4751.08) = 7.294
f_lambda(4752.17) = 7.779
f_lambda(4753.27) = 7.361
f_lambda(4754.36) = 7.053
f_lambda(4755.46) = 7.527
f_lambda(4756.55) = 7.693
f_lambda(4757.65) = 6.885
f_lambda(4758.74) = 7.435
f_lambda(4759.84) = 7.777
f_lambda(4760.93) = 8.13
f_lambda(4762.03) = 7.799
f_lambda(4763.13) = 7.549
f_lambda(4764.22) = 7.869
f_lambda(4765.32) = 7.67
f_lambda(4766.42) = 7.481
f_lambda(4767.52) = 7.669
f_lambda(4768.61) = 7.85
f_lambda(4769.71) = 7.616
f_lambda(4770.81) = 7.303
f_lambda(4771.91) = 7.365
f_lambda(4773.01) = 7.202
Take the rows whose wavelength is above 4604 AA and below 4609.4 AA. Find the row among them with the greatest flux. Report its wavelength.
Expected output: 4605.66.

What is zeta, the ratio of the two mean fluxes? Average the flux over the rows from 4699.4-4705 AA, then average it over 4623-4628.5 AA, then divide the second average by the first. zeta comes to 0.99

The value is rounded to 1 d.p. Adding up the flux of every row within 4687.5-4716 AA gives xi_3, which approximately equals 196.6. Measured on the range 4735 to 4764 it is 191.7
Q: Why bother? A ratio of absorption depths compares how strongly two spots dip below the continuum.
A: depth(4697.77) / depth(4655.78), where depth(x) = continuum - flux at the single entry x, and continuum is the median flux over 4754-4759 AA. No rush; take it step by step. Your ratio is 1.7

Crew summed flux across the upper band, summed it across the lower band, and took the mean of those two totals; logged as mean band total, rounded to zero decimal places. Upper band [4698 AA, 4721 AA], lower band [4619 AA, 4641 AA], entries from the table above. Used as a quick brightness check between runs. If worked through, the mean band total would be 157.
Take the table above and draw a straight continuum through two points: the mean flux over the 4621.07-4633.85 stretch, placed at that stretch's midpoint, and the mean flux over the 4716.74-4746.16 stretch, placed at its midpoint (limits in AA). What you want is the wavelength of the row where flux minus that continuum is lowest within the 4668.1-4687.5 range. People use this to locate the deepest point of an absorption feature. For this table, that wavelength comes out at 4680.50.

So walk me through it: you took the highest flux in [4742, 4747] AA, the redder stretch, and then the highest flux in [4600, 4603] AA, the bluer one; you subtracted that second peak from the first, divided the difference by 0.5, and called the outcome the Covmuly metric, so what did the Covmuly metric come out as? 1.1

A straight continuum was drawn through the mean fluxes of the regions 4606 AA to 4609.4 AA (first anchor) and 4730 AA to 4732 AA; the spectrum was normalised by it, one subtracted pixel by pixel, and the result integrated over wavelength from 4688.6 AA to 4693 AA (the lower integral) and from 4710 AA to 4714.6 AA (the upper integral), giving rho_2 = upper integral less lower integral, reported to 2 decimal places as -0.10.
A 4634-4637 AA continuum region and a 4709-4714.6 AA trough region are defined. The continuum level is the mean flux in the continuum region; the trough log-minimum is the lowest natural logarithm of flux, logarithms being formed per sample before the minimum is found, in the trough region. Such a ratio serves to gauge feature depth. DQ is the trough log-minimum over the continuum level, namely 0.274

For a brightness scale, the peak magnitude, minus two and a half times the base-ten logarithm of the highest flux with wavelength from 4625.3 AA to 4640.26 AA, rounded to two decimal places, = -2.24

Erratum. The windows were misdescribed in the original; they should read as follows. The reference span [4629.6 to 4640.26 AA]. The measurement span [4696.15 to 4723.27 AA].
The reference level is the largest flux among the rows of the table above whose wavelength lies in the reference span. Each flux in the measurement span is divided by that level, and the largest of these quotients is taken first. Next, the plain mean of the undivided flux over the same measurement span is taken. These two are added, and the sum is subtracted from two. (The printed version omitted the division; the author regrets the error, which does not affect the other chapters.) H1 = -6.54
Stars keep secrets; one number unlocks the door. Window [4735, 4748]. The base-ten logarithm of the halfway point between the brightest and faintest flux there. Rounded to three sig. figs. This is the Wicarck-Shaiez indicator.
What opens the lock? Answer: 0.864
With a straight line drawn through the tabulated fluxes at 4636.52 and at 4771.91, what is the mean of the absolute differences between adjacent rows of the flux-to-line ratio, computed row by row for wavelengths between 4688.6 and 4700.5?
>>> 0.033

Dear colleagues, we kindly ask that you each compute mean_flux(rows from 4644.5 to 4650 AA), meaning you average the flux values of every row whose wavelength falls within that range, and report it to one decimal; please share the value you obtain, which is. 7.6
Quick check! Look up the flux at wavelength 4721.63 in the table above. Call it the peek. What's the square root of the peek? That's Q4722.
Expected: 2.71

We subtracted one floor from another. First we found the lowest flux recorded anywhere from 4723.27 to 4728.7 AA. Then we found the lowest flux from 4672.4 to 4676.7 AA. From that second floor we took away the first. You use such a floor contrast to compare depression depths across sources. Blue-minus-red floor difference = 0.12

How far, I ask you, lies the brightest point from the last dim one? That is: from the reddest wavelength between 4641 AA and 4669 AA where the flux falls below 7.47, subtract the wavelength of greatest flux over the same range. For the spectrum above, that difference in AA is -1.1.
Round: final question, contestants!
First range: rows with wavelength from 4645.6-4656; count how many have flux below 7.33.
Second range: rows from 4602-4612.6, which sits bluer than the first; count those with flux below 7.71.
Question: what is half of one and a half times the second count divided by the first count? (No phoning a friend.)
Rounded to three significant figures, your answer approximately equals 1.50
